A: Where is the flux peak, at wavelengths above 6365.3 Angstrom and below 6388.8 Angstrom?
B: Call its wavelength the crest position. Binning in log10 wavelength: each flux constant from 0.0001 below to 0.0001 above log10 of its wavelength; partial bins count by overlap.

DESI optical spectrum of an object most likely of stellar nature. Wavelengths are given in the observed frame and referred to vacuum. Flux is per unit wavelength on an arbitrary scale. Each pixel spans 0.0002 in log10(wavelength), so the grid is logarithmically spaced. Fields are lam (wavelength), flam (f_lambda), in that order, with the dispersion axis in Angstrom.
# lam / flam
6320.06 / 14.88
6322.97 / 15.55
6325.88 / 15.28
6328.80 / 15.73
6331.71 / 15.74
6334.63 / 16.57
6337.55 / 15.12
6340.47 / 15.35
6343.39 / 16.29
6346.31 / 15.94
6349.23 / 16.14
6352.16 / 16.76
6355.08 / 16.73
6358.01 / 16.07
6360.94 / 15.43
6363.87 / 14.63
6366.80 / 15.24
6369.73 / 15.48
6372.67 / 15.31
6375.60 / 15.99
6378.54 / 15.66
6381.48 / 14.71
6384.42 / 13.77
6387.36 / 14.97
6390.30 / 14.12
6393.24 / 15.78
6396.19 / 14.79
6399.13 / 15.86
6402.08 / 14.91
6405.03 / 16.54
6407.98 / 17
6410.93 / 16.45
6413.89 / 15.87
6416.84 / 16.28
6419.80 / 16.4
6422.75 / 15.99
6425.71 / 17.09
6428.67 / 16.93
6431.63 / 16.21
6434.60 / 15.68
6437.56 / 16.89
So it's 6375.60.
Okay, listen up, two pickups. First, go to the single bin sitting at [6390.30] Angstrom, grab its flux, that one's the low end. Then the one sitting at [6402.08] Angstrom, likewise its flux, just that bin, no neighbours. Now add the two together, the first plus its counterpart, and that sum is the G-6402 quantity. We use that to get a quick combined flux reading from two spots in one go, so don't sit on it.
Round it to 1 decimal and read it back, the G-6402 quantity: 29.0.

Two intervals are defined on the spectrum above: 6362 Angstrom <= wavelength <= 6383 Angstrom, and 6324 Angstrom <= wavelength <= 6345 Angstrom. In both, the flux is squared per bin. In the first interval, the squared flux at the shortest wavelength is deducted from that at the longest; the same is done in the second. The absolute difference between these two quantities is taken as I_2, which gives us 30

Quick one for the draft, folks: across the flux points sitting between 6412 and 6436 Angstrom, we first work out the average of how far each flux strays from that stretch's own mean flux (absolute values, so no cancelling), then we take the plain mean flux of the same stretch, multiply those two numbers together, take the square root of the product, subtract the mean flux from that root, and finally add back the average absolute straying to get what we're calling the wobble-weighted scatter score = -13.5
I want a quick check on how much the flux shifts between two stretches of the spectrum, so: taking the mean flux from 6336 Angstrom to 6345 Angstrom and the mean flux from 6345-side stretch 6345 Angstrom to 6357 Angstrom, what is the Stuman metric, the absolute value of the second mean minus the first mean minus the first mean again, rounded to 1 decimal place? 14.8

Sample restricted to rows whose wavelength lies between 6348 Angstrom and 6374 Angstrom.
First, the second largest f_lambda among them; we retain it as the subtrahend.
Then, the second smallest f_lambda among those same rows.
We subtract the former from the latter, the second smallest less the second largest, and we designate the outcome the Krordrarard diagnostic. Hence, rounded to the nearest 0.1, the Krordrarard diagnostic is -1.5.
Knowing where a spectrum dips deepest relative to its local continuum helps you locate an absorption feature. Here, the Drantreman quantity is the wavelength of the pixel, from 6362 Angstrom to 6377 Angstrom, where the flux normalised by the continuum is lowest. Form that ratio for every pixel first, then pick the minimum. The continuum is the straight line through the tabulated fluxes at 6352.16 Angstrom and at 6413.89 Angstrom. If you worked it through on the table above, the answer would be 6363.87 Angstrom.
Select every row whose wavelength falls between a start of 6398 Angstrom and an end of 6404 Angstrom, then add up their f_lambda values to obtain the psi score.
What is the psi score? 30.8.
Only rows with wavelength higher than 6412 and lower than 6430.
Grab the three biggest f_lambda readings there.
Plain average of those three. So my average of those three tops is 16.8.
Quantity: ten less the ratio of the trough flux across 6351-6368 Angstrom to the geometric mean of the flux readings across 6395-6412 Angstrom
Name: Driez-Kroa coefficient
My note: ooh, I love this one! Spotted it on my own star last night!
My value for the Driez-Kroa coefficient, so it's 9.08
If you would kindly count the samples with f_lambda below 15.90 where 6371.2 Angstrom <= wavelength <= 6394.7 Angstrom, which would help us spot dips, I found 7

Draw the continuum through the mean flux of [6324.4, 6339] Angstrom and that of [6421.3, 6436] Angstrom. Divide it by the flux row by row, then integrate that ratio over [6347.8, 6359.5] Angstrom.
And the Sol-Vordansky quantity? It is 11.3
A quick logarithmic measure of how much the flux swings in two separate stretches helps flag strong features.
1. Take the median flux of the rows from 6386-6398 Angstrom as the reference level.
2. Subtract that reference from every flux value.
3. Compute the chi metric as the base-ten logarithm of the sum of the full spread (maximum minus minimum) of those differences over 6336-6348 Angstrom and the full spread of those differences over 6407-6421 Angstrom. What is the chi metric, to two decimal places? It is 0.36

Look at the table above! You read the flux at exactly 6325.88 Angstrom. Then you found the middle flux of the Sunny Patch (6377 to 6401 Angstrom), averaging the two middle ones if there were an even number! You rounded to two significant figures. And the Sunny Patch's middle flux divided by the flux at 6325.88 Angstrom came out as 0.97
